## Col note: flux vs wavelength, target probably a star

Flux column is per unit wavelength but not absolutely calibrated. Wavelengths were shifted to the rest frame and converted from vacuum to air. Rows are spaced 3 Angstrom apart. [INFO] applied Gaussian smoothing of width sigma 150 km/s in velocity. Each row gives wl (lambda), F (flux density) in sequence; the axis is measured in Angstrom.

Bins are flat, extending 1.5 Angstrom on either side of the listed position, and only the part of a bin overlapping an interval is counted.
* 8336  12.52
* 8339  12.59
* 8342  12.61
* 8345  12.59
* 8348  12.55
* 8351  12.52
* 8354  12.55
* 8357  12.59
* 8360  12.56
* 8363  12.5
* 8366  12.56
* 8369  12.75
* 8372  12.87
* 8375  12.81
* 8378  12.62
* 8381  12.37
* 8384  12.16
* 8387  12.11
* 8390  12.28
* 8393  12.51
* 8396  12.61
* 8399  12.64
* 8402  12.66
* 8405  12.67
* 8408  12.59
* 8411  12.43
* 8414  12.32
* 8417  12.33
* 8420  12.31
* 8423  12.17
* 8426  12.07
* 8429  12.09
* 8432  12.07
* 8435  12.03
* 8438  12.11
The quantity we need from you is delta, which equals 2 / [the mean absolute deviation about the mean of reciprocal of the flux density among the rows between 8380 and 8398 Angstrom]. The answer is 1946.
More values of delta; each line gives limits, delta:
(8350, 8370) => 5917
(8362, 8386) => 1728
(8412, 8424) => 5331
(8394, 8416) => 2956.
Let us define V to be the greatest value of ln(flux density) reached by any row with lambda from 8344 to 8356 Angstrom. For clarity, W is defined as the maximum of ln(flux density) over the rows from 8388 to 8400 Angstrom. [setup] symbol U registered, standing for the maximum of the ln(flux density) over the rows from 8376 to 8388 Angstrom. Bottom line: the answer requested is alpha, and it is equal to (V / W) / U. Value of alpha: 0.394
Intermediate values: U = 2.54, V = 2.53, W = 2.537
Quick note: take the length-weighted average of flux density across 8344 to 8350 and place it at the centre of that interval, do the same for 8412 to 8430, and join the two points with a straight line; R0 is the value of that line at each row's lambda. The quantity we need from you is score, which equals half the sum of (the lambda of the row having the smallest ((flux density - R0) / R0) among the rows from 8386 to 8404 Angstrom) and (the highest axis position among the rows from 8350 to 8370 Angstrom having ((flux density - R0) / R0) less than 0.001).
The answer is 8375.0 Angstrom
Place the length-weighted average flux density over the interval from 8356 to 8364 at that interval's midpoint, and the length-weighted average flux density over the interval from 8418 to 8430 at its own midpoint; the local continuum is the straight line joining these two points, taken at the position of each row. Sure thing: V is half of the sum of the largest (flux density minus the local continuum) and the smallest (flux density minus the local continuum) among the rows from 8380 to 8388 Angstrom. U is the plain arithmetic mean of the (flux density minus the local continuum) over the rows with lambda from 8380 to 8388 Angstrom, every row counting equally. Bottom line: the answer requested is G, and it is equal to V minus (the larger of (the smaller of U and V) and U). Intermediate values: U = -0.19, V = -0.17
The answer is 0.027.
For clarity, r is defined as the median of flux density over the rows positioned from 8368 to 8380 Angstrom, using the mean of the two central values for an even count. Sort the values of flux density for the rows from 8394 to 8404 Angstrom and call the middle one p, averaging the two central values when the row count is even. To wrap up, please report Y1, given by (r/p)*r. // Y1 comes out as 12.92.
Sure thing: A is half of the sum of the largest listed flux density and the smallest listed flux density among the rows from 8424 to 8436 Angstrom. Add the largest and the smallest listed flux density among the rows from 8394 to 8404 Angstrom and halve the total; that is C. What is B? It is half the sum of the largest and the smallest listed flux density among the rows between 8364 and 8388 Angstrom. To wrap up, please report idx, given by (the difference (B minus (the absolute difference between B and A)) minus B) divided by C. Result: -0.0340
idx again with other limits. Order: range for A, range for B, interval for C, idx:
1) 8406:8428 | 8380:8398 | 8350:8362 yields -0.0024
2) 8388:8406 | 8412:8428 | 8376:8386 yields -0.0222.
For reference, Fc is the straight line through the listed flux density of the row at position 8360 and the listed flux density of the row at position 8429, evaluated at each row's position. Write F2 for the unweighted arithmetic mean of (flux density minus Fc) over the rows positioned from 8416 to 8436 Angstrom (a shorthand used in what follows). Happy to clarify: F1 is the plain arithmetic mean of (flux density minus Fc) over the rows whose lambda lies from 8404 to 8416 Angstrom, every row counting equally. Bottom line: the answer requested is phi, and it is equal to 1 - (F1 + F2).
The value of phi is 0.68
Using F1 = 0.28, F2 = 0.04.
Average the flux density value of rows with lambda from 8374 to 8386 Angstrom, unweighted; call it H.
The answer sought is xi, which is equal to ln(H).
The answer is 2.525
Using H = 12.5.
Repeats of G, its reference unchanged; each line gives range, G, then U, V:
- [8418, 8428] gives 0.007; 0.01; 0.01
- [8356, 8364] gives -0.005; 0.00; -0.01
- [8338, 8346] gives -0.006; -0.06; -0.07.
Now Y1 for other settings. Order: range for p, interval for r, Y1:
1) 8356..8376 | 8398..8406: 12.73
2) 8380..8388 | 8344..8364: 12.95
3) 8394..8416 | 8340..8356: 12.49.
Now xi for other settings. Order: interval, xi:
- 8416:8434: 2.499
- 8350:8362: 2.530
